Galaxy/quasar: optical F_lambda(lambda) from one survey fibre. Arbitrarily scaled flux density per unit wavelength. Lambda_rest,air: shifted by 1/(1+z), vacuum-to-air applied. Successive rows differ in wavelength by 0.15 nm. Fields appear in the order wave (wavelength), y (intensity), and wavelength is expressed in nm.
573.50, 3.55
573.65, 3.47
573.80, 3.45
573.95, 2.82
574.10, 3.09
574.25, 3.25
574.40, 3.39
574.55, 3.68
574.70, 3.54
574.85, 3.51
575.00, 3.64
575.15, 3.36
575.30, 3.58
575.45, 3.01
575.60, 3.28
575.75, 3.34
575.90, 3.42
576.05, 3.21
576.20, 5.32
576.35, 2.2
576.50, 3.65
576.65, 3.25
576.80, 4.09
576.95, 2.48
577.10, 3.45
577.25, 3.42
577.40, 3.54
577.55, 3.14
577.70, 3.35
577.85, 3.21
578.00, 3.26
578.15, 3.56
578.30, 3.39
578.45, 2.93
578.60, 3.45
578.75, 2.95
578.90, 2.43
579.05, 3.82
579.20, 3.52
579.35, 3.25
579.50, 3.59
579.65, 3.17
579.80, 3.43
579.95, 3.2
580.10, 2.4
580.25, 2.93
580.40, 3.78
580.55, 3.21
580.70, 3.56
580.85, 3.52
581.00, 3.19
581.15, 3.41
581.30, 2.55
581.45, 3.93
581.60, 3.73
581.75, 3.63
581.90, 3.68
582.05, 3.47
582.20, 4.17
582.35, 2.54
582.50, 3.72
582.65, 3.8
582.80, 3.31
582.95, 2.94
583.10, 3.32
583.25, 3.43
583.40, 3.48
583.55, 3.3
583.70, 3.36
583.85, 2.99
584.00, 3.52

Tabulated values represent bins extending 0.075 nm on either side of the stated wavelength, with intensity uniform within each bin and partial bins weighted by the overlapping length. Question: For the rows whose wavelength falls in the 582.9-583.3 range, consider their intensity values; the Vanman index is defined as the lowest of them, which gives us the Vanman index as 2.94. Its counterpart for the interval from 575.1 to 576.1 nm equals 3.01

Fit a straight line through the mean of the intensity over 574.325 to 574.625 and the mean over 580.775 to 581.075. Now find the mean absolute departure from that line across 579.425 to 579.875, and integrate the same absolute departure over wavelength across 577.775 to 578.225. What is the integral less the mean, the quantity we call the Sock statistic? -0.07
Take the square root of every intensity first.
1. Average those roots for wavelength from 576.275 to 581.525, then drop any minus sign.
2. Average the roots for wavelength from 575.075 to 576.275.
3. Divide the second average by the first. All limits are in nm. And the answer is 1.04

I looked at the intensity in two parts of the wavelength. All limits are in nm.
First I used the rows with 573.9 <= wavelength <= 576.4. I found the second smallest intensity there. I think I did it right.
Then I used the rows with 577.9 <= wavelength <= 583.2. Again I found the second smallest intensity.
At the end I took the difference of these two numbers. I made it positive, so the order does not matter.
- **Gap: 0.4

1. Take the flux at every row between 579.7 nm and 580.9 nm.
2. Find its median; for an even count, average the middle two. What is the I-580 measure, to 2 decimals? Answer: 3.32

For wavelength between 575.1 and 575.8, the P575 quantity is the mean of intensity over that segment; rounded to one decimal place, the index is 3.3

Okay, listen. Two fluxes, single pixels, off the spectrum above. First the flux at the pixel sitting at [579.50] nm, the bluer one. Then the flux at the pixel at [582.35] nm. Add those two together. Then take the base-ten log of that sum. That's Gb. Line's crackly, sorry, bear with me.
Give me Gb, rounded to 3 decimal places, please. 0.787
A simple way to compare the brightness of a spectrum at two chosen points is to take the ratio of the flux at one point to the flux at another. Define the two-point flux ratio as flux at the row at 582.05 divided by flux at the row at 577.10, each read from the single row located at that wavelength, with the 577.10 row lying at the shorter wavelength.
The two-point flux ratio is 1.01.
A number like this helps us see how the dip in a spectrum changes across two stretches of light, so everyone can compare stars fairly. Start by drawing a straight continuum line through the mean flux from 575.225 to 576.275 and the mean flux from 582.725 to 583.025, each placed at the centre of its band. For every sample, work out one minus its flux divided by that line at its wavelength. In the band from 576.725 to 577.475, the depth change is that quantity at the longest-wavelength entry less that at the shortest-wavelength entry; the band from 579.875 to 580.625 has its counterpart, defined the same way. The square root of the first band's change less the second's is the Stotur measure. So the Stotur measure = 0.40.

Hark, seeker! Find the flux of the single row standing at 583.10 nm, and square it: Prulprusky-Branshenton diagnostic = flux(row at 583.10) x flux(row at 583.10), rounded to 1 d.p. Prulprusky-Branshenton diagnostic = 11.0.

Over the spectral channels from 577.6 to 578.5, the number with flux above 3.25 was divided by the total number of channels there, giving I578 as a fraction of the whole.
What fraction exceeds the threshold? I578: 0.67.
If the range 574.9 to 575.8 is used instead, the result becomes 0.83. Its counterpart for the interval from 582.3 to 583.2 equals 0.67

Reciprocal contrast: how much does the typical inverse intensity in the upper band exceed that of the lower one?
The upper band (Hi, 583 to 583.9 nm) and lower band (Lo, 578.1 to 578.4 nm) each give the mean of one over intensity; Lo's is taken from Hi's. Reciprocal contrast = 0.01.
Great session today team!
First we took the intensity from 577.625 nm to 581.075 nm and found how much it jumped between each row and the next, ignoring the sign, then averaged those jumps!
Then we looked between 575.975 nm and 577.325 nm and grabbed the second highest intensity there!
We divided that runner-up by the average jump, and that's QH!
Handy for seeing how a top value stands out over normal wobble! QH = 9.6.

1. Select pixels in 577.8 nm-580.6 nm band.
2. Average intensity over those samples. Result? 3.24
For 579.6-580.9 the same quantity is 3.24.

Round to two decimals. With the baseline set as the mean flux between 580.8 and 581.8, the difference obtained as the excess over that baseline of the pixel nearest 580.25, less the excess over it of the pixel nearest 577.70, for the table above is -0.42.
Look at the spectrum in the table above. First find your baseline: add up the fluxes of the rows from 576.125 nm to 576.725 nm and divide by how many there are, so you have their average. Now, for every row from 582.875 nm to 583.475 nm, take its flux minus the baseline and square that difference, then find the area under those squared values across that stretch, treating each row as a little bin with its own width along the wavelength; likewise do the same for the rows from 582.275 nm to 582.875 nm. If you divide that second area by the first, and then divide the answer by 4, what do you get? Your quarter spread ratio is 0.56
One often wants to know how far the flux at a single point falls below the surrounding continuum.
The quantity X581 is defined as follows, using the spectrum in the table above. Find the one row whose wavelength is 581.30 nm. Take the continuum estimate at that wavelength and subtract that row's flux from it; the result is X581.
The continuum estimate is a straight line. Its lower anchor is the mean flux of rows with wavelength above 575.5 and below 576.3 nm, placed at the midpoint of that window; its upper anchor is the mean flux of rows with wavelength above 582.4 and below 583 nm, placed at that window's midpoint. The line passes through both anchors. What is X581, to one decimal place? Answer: 0.9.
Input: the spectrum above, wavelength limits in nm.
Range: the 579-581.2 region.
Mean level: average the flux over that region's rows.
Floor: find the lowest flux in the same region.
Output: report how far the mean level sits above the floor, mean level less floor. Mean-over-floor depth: 0.93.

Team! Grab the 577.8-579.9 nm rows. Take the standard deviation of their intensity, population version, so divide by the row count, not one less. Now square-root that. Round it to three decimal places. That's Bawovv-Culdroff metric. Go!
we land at 0.578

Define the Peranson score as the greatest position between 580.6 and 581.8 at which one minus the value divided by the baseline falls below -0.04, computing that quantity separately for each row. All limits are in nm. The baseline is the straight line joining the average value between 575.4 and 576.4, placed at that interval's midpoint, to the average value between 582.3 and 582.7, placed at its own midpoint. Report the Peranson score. 581.75 nm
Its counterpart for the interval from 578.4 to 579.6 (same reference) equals 579.50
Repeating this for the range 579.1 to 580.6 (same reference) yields 580.40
